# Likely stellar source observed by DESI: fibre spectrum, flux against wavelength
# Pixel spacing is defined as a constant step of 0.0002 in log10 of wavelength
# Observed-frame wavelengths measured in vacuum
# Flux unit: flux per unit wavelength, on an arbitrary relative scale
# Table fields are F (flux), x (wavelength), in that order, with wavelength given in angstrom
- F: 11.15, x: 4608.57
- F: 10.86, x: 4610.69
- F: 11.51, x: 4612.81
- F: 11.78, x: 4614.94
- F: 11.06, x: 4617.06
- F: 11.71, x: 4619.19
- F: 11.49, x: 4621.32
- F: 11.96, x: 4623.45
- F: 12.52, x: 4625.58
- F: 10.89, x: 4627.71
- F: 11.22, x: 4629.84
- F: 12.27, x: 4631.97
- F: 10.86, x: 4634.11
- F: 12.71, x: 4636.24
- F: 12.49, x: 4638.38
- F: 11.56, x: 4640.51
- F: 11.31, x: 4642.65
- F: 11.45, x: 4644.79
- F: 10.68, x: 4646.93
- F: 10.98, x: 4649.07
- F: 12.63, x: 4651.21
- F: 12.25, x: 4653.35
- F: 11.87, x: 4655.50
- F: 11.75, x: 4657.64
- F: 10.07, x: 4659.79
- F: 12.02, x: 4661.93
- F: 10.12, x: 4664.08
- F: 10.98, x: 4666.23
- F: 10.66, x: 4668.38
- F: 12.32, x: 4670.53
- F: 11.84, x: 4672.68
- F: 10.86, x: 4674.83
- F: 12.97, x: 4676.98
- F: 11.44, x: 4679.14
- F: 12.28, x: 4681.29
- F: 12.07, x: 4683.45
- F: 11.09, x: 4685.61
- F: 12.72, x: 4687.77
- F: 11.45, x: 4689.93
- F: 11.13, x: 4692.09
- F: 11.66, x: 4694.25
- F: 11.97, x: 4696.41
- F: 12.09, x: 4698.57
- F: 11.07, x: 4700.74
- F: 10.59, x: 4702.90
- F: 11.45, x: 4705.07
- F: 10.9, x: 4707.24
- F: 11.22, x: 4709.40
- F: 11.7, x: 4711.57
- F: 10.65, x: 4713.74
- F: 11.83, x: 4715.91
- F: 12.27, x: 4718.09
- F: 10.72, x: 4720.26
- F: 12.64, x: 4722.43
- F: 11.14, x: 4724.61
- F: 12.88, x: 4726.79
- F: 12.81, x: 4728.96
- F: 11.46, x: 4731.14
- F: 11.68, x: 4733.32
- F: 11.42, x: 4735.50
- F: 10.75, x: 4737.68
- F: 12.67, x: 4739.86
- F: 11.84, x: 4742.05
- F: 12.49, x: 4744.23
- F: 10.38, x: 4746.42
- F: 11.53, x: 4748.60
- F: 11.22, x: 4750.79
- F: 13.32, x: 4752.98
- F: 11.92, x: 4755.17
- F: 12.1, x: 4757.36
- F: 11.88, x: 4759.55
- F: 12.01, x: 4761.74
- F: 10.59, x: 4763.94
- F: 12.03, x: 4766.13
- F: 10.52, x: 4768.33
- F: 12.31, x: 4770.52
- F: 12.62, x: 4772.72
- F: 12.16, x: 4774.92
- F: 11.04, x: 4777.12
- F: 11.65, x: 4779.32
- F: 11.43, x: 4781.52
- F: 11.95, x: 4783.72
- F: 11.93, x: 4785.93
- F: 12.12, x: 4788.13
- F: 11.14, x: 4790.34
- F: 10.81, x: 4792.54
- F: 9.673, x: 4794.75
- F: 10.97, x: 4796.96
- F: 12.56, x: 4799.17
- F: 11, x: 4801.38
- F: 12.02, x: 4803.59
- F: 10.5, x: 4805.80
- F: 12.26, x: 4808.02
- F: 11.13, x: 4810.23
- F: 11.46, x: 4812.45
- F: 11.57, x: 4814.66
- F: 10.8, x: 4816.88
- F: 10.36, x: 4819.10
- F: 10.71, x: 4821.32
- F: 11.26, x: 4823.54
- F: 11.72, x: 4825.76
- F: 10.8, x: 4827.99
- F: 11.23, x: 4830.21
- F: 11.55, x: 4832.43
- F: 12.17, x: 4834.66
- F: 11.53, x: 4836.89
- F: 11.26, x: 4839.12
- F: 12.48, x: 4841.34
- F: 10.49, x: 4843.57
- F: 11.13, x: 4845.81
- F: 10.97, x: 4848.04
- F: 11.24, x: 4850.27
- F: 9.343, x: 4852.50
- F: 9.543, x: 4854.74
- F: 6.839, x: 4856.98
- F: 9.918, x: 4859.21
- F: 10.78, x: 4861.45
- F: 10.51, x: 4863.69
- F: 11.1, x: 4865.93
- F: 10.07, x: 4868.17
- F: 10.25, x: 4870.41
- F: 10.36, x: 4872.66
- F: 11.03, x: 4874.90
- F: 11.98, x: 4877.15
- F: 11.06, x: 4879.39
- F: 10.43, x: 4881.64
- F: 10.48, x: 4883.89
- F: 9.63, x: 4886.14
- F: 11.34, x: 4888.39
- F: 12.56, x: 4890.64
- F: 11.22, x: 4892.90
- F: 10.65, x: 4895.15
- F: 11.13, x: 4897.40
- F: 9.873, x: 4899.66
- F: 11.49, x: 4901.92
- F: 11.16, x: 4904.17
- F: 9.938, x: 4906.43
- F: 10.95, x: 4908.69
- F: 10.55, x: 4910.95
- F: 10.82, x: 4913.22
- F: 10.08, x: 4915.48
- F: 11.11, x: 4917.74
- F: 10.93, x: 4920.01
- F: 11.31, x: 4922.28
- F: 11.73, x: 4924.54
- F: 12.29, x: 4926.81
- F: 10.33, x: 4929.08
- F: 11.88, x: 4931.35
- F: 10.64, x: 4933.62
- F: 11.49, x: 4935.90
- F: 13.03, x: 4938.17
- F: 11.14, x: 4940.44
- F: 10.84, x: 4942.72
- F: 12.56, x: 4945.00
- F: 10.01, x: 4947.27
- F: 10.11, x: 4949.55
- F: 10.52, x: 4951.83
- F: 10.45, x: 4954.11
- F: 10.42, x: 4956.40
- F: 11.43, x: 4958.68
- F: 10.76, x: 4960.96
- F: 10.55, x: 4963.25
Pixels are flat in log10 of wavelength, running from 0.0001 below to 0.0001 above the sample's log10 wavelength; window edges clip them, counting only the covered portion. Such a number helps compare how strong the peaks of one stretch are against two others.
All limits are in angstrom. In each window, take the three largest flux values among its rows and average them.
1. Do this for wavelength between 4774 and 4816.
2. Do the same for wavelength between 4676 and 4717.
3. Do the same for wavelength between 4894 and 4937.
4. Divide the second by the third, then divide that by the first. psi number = 0.086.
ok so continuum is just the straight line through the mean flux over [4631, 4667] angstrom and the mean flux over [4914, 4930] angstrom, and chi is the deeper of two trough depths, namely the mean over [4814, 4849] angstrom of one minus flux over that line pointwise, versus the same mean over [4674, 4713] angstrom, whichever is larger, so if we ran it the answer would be 0.000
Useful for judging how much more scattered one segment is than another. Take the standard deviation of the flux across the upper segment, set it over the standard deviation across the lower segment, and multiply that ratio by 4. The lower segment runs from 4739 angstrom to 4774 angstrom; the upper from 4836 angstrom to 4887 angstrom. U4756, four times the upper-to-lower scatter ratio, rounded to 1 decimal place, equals 5.4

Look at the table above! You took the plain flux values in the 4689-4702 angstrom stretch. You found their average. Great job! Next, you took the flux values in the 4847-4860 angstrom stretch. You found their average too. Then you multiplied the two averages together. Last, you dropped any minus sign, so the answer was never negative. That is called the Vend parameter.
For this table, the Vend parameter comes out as 111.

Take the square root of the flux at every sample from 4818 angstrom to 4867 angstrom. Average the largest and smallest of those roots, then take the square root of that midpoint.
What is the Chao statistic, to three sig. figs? 1.75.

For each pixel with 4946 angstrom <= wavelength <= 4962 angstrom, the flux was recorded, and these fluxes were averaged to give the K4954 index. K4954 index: 10.5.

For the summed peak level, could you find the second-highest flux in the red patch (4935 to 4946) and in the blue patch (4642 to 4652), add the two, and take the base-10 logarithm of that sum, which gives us 1.38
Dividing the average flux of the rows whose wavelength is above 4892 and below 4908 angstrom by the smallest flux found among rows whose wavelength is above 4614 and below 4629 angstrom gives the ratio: 0.99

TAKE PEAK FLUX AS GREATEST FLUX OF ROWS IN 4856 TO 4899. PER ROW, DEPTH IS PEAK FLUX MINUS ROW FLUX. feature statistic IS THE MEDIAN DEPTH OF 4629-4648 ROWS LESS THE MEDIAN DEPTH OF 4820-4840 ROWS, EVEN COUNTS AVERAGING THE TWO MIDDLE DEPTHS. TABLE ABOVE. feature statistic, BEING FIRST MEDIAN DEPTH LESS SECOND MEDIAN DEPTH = -0.2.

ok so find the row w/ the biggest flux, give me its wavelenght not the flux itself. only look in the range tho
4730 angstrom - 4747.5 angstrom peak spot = 4739.86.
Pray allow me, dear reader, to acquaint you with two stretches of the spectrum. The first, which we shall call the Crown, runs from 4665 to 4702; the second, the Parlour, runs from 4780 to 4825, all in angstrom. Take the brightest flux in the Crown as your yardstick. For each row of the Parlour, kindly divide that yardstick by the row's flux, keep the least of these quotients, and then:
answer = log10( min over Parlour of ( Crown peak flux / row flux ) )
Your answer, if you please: 0.014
